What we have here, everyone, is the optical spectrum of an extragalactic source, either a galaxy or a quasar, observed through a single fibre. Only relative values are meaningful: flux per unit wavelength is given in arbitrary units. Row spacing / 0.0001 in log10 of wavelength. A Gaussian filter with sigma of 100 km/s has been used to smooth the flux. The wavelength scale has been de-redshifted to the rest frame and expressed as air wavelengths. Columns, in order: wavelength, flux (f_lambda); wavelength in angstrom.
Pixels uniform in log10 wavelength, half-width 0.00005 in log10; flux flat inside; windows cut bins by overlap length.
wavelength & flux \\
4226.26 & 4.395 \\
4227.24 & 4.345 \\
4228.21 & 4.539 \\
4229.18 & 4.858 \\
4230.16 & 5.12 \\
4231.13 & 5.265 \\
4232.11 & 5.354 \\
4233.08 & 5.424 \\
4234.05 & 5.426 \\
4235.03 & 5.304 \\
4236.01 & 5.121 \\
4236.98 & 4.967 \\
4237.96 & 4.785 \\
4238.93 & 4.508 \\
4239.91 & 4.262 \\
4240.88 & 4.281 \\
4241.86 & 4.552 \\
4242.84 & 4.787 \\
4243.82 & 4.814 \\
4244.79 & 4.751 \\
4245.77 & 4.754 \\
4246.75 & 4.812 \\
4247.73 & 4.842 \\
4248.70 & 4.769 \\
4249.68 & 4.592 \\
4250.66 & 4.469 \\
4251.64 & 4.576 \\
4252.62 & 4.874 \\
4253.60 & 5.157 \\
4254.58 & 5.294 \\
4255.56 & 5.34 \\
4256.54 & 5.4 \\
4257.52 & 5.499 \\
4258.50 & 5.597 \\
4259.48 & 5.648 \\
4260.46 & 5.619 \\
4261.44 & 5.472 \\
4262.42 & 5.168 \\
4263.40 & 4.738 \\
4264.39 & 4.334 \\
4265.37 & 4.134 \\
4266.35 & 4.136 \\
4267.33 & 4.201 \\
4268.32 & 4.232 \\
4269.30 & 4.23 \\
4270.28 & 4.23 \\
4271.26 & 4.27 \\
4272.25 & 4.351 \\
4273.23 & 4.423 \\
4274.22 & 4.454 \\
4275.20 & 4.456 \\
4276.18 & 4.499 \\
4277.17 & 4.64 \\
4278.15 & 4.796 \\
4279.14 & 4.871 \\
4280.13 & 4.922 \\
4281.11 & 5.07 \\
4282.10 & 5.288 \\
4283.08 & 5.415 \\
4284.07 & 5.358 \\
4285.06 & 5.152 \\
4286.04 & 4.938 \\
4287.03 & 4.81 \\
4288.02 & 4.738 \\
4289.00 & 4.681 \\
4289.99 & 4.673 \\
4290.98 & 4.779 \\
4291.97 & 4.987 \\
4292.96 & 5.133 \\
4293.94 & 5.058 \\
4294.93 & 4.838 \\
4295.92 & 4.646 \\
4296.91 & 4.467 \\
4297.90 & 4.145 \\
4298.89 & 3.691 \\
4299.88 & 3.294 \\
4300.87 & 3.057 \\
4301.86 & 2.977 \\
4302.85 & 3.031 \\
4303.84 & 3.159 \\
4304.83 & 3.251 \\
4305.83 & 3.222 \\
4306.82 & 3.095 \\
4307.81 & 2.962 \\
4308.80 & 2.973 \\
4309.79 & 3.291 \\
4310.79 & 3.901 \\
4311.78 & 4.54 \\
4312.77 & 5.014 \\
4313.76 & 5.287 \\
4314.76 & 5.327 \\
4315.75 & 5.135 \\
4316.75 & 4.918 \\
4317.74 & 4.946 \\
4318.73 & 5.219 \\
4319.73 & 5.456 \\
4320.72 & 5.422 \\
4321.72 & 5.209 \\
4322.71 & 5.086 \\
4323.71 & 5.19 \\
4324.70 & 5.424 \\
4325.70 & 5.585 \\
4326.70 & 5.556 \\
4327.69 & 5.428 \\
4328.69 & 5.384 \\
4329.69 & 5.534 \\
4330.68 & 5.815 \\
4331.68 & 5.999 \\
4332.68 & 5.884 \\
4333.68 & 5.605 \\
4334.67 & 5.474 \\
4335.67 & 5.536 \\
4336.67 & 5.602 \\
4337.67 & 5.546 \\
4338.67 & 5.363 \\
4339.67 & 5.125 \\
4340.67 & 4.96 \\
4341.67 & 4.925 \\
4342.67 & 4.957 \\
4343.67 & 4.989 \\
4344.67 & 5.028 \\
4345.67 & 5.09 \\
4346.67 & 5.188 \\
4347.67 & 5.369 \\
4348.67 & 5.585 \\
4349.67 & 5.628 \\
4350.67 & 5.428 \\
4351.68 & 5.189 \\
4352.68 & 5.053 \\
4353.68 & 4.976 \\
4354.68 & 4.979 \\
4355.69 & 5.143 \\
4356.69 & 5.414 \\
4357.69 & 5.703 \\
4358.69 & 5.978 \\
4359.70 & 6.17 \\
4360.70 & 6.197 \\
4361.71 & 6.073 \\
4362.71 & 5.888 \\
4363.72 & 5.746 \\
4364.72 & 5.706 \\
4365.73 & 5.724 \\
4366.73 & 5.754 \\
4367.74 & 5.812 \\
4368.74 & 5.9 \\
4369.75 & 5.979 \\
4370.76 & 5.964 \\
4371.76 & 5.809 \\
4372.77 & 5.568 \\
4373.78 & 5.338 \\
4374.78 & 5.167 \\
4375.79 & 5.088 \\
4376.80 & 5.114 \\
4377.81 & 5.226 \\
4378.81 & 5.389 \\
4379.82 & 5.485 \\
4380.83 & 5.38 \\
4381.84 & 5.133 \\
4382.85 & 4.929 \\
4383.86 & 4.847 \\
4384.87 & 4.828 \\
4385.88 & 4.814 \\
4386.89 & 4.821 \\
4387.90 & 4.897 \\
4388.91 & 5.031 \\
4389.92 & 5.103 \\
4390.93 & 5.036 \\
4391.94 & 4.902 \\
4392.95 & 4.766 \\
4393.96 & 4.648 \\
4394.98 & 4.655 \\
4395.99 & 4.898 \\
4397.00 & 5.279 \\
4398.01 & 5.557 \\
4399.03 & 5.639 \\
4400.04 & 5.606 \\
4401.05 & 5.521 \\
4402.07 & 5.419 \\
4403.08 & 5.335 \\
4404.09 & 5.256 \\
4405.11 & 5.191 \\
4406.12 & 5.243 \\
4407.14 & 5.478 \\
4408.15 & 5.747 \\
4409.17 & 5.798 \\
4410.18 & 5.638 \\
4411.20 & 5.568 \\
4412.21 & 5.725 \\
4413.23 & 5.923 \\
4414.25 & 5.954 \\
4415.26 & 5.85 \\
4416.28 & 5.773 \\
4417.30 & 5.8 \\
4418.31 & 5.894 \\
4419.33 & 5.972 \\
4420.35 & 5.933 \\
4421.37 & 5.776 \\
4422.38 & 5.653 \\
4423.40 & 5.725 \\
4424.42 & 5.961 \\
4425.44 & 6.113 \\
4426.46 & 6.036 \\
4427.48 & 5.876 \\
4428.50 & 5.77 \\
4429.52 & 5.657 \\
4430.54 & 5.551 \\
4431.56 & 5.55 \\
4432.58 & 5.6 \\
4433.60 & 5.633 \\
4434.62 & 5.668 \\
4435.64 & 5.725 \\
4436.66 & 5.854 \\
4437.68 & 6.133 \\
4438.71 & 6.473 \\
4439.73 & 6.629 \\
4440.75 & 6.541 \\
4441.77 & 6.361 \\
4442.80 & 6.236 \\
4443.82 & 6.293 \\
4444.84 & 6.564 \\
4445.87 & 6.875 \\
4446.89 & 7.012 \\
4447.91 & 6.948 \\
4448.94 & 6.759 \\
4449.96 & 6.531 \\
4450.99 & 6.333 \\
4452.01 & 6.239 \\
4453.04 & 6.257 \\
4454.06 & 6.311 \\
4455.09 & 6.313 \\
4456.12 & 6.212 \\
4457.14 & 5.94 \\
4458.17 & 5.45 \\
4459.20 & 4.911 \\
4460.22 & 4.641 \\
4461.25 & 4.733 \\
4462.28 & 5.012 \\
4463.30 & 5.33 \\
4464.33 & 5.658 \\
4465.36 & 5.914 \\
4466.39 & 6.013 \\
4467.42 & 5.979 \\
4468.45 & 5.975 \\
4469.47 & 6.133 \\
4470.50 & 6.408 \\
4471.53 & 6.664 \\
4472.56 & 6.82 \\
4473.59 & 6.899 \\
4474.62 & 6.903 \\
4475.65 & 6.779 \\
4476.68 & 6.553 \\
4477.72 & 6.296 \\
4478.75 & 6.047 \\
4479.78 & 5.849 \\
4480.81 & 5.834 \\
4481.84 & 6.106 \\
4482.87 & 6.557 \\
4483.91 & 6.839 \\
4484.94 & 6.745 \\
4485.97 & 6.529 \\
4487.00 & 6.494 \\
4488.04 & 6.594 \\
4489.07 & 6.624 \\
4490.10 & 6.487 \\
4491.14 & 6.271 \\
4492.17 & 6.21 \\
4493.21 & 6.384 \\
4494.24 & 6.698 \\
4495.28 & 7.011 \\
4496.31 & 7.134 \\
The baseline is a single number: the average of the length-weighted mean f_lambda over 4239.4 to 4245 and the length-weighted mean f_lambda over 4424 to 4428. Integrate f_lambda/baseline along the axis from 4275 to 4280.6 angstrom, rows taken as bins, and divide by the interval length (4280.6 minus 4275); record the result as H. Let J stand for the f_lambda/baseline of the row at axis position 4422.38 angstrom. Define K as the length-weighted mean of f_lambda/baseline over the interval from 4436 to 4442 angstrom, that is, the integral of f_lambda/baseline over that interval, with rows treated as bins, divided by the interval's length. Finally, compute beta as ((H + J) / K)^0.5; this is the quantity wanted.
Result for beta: 1.28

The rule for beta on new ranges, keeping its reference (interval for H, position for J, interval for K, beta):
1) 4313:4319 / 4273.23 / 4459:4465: 1.37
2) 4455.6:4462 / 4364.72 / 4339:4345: 1.48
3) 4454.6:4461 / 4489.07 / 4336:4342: 1.52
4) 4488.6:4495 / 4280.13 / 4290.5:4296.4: 1.52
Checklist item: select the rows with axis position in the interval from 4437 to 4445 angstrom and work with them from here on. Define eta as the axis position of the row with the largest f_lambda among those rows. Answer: 4439.73 angstrom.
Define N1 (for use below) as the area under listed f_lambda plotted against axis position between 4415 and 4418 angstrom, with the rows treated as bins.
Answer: 17.4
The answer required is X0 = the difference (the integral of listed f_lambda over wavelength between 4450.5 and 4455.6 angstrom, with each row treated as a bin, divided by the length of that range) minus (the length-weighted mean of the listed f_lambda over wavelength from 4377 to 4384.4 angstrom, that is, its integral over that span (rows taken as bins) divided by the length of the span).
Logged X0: 1.1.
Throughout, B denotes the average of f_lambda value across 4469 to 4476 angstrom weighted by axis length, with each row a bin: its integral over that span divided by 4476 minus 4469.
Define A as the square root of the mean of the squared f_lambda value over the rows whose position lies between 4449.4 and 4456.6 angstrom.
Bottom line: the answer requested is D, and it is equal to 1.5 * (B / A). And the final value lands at 1.58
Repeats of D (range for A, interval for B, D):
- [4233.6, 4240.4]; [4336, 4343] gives 1.59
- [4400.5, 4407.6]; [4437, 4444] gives 1.79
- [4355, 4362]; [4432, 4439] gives 1.51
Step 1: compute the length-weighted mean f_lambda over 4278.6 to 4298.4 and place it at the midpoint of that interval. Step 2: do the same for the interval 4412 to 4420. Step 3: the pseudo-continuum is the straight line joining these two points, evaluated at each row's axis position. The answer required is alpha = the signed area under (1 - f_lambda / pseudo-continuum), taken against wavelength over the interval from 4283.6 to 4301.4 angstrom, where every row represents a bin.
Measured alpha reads 1.3 angstrom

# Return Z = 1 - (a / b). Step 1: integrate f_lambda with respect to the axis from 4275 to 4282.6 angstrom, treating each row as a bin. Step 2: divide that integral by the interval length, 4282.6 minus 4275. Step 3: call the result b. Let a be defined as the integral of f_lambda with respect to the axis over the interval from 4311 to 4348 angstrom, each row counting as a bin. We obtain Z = -39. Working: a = 196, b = 4.8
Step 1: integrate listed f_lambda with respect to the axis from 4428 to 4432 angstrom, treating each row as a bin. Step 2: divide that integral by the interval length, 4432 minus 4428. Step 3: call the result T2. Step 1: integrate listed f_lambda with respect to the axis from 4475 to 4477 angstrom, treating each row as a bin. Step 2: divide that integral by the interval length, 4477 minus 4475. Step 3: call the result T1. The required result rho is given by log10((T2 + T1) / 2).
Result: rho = 0.79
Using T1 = 6.7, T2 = 5.6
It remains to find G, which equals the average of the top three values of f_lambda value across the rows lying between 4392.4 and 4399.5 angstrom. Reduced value 5.5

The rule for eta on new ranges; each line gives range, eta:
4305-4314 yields 4313.76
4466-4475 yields 4474.62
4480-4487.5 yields 4483.91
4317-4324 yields 4319.73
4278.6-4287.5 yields 4283.08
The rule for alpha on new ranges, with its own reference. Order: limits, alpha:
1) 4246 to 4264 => -1.7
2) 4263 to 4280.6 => 1.2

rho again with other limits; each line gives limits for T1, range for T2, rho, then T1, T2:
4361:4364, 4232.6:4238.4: 0.74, 5.9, 5.2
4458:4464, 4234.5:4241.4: 0.69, 5.0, 4.7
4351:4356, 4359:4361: 0.75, 5.1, 6.2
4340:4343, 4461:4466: 0.71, 5.0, 5.4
